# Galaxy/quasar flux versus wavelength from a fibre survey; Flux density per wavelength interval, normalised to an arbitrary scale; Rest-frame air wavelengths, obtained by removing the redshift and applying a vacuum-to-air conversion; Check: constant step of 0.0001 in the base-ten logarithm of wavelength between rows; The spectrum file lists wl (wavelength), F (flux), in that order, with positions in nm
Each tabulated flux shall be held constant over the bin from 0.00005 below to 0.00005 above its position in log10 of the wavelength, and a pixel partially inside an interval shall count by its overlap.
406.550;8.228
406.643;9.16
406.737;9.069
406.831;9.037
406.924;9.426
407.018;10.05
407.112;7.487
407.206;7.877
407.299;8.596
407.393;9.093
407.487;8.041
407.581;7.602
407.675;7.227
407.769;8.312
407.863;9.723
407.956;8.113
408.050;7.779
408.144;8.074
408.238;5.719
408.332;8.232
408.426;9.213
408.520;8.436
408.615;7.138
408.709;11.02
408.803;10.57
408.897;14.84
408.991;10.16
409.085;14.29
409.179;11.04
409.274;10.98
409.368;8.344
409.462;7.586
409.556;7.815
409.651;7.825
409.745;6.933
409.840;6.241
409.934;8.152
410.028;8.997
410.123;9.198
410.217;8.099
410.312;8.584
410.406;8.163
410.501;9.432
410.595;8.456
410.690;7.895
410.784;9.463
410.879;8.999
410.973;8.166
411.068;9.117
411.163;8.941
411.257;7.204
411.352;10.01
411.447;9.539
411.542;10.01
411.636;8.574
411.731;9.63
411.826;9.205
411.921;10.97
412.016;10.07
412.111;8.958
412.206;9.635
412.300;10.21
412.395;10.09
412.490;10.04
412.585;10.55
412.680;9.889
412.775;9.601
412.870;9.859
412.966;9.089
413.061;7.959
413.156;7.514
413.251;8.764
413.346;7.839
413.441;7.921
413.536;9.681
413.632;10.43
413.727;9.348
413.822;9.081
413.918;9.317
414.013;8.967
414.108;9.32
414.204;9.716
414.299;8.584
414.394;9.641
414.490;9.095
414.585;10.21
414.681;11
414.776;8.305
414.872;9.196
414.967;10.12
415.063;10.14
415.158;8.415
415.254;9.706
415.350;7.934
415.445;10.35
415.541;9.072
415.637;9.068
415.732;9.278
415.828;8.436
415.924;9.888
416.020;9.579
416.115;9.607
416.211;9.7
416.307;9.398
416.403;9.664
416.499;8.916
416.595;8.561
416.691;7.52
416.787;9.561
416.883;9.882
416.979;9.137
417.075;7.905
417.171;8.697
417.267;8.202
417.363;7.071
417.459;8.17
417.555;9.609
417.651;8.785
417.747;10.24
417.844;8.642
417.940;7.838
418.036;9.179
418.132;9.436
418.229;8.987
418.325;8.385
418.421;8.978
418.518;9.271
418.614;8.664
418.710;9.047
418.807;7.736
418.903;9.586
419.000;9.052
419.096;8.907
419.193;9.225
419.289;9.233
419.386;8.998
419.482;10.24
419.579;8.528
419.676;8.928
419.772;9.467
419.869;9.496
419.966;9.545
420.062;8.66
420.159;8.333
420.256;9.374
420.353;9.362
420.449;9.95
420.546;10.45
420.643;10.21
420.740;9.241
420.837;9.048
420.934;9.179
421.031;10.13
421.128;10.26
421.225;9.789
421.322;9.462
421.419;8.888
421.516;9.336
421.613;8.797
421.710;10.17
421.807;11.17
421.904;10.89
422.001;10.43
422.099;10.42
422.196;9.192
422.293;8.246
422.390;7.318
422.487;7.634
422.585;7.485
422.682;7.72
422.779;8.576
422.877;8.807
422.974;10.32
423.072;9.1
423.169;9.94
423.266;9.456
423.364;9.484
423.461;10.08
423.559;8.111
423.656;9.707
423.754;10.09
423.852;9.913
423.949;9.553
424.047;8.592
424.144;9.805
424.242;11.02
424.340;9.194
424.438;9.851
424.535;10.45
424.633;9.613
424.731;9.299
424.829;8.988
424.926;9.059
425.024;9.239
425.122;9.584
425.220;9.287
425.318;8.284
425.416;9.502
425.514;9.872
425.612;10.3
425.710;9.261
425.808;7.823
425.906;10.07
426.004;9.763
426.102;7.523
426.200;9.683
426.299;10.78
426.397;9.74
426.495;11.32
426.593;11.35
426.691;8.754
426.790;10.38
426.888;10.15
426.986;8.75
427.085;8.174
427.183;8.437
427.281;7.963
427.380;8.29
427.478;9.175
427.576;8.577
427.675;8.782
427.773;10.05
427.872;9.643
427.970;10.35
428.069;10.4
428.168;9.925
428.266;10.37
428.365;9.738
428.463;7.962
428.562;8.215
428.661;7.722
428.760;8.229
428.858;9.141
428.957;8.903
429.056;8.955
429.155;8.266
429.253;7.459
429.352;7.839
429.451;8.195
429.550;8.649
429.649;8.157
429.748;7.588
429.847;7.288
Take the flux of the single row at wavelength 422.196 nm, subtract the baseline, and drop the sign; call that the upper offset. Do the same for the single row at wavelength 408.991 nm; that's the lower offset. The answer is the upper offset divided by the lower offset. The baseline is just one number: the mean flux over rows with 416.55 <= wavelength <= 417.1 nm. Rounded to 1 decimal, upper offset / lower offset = 0.3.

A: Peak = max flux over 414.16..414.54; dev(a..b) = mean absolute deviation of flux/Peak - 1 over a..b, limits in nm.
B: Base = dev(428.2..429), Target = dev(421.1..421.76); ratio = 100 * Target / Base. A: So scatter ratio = 62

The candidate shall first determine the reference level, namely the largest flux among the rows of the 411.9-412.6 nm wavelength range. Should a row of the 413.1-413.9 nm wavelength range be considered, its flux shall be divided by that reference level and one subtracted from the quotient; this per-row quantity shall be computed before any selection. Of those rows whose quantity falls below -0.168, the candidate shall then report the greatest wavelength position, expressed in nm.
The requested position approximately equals 413.822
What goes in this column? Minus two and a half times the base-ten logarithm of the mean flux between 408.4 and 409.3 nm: -2.58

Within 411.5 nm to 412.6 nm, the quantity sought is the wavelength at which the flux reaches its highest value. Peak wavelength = 411.921 nm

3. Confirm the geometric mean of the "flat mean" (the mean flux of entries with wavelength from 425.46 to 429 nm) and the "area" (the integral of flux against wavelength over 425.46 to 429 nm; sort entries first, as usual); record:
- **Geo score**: 17.5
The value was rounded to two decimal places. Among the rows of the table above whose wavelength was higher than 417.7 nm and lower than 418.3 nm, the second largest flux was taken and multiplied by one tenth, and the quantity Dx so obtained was 0.94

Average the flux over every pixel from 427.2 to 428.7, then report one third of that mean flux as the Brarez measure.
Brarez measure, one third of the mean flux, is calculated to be 3.05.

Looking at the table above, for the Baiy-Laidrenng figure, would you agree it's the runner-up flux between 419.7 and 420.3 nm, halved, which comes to 4.75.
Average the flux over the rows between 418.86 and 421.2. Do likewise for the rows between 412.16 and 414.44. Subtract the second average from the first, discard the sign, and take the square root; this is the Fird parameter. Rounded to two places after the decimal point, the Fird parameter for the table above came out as 0.31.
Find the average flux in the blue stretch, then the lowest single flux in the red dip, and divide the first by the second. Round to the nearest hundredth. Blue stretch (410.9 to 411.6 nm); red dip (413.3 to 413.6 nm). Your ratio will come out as 1.15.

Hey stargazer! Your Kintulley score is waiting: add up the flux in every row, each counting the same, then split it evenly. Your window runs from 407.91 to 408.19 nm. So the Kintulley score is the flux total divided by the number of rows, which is 8.0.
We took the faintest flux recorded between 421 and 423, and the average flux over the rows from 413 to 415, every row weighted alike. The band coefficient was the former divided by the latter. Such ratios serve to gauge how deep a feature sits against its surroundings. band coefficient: 0.80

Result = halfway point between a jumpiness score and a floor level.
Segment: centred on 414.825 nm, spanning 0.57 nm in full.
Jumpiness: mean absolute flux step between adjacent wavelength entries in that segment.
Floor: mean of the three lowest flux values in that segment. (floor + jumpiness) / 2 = 5.14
